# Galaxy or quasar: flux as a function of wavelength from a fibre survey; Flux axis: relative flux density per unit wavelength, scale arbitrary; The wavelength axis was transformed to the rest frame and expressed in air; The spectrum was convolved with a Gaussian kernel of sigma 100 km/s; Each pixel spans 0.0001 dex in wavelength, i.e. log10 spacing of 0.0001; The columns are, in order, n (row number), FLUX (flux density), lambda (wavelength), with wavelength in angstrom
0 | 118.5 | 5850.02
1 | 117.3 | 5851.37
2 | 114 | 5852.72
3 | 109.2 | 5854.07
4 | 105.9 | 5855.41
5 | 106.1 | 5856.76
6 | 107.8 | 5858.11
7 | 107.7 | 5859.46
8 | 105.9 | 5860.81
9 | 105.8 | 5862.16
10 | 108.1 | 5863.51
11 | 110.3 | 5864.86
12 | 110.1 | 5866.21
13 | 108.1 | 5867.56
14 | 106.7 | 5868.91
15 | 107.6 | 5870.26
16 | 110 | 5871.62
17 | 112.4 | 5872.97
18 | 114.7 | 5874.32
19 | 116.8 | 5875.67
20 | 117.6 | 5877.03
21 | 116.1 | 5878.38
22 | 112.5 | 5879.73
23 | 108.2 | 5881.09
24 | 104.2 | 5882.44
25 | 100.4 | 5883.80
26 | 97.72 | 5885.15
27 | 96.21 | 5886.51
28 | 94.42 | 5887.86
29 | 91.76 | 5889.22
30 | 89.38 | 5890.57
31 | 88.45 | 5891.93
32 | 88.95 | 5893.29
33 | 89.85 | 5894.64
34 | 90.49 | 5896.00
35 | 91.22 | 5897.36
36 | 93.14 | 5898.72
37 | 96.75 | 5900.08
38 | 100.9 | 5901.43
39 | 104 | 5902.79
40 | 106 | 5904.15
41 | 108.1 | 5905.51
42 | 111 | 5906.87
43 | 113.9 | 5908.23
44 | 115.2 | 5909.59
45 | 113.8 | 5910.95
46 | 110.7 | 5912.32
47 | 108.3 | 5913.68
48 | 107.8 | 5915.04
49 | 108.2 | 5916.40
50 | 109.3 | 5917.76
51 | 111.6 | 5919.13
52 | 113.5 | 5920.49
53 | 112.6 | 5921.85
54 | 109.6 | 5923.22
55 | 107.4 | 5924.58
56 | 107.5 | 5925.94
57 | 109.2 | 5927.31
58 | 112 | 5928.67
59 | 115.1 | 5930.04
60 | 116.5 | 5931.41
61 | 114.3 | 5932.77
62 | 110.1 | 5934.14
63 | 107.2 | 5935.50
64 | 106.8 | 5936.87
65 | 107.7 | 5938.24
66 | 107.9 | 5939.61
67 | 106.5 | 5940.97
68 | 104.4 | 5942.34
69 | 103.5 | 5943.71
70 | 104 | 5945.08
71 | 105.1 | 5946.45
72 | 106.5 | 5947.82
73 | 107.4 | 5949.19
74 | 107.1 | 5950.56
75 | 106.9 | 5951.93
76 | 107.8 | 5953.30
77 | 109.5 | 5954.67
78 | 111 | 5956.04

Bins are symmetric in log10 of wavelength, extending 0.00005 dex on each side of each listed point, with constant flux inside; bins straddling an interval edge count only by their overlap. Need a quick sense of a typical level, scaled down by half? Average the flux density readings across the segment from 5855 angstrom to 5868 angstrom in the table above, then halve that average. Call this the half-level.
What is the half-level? 53.8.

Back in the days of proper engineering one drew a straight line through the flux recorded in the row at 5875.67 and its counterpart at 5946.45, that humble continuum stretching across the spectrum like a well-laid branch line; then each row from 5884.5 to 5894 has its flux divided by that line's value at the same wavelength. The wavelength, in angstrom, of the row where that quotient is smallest 5891.93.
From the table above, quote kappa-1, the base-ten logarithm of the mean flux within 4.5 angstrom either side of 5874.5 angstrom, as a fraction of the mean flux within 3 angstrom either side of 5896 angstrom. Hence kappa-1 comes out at 0.10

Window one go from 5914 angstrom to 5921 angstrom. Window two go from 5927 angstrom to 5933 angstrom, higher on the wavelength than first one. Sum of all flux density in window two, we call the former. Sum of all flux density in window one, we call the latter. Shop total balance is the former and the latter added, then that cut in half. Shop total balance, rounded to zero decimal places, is 559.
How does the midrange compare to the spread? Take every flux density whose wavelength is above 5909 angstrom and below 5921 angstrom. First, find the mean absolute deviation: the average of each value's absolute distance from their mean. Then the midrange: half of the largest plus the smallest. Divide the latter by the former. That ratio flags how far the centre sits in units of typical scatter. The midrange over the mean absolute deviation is 48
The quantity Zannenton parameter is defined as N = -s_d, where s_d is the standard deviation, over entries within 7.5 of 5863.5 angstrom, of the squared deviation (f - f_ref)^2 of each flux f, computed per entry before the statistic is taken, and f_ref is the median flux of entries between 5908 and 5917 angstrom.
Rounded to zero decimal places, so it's -8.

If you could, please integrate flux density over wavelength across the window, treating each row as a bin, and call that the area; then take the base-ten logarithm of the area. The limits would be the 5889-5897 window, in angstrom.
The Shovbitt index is 2.86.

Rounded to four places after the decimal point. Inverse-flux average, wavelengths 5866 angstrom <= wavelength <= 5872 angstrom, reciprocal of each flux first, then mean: 0.0092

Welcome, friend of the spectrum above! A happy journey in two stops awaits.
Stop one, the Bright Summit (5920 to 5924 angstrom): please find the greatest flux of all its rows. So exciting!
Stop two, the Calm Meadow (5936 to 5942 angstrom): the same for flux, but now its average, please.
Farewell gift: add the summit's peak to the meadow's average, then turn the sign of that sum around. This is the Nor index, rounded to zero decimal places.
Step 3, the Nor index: -221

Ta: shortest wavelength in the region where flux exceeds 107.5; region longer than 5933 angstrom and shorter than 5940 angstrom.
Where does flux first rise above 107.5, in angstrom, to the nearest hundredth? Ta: 5934.14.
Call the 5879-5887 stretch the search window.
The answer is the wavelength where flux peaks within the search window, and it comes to 5879.73 angstrom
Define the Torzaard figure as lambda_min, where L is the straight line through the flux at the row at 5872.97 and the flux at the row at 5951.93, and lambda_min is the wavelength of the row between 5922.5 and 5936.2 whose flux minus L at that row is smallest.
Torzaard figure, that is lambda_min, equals 5924.58 angstrom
